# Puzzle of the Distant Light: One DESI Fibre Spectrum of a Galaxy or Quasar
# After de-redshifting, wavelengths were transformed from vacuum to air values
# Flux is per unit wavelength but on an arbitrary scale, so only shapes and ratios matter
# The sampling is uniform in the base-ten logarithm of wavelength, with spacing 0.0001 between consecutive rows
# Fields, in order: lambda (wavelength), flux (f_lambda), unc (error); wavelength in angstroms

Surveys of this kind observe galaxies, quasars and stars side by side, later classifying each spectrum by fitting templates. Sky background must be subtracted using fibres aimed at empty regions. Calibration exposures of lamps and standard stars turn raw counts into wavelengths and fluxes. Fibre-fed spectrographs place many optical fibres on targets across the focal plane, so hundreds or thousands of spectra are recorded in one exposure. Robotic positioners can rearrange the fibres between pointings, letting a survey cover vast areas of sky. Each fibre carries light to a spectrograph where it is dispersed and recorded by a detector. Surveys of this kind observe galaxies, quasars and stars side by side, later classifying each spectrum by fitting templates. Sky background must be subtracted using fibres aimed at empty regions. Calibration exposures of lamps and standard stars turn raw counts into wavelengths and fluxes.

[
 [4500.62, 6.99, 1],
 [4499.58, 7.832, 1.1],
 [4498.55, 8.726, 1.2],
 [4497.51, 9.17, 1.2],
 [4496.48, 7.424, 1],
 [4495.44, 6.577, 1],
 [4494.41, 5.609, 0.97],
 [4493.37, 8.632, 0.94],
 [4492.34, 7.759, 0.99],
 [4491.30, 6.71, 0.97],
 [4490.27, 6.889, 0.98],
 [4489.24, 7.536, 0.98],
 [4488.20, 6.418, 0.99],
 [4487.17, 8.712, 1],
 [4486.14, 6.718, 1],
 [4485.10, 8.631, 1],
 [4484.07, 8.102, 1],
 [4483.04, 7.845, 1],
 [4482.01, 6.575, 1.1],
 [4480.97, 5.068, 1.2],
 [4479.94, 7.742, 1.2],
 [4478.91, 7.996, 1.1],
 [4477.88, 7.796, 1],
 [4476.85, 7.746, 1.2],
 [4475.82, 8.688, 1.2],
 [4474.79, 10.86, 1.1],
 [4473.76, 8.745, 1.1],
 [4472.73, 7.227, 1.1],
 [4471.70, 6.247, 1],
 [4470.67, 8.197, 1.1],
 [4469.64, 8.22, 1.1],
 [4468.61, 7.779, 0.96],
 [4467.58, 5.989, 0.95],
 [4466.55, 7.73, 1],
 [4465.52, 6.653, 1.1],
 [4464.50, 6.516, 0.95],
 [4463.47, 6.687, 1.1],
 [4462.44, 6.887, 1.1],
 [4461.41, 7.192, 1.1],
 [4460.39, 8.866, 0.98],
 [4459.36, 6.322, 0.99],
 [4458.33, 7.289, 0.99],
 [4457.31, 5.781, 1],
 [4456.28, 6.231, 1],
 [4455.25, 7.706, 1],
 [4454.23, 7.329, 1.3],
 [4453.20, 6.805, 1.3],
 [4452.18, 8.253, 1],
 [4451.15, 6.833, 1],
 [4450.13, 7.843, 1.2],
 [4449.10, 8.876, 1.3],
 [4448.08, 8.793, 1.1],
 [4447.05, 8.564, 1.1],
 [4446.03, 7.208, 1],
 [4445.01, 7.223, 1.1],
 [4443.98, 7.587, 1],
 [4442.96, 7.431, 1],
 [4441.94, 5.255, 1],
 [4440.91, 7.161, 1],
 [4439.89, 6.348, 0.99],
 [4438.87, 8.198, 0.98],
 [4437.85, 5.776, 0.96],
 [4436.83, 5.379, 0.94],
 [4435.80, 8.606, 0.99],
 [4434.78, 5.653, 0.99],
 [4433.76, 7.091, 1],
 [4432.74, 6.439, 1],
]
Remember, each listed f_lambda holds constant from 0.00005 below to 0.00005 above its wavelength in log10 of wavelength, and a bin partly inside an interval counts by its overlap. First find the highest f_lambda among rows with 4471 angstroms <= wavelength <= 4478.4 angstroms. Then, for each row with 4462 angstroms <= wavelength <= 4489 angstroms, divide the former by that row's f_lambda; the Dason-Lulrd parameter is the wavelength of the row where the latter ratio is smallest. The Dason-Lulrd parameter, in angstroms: 4474.79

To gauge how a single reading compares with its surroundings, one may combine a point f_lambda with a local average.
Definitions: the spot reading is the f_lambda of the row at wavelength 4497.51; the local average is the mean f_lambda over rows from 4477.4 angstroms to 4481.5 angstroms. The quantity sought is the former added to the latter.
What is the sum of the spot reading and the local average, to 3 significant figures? 16.3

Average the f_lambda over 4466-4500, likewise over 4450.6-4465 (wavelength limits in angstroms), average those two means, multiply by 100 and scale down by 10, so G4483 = 73.4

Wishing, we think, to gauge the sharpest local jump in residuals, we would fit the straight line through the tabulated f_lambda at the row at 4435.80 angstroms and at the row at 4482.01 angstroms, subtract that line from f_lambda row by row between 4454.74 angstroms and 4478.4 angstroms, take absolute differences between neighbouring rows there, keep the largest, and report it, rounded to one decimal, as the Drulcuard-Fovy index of 2.6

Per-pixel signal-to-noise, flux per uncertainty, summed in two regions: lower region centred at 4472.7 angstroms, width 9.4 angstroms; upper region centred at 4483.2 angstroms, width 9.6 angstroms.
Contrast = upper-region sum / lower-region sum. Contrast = 0.95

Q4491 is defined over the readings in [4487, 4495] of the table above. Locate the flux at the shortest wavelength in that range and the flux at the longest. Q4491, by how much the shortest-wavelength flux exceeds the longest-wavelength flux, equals 3.1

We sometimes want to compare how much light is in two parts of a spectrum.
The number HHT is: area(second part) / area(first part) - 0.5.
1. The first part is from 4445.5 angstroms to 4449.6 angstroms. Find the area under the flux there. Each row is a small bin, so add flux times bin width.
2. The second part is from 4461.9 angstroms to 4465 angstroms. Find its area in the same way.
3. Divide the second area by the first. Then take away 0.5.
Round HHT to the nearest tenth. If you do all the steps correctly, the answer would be 0.1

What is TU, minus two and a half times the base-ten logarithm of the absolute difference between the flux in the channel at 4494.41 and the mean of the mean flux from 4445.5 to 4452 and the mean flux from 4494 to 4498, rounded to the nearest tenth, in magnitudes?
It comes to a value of -0.8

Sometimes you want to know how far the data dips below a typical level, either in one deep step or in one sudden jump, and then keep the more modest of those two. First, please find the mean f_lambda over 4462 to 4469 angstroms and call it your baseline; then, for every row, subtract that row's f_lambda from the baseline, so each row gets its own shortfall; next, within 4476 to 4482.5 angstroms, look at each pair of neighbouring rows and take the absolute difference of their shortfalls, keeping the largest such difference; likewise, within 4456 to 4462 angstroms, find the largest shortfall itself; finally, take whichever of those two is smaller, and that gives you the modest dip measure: 1.1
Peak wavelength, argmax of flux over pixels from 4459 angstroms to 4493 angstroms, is 4474.79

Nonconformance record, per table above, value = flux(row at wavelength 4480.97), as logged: 5.068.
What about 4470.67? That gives 8.197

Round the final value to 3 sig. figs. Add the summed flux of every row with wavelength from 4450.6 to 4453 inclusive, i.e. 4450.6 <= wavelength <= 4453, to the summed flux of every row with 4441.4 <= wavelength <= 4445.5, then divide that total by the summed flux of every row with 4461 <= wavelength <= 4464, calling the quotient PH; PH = 2.05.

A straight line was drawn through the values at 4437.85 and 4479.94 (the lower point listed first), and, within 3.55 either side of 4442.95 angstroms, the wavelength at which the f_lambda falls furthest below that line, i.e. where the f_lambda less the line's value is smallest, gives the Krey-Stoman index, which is 4441.94 angstroms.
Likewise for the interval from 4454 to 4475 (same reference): 4467.58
